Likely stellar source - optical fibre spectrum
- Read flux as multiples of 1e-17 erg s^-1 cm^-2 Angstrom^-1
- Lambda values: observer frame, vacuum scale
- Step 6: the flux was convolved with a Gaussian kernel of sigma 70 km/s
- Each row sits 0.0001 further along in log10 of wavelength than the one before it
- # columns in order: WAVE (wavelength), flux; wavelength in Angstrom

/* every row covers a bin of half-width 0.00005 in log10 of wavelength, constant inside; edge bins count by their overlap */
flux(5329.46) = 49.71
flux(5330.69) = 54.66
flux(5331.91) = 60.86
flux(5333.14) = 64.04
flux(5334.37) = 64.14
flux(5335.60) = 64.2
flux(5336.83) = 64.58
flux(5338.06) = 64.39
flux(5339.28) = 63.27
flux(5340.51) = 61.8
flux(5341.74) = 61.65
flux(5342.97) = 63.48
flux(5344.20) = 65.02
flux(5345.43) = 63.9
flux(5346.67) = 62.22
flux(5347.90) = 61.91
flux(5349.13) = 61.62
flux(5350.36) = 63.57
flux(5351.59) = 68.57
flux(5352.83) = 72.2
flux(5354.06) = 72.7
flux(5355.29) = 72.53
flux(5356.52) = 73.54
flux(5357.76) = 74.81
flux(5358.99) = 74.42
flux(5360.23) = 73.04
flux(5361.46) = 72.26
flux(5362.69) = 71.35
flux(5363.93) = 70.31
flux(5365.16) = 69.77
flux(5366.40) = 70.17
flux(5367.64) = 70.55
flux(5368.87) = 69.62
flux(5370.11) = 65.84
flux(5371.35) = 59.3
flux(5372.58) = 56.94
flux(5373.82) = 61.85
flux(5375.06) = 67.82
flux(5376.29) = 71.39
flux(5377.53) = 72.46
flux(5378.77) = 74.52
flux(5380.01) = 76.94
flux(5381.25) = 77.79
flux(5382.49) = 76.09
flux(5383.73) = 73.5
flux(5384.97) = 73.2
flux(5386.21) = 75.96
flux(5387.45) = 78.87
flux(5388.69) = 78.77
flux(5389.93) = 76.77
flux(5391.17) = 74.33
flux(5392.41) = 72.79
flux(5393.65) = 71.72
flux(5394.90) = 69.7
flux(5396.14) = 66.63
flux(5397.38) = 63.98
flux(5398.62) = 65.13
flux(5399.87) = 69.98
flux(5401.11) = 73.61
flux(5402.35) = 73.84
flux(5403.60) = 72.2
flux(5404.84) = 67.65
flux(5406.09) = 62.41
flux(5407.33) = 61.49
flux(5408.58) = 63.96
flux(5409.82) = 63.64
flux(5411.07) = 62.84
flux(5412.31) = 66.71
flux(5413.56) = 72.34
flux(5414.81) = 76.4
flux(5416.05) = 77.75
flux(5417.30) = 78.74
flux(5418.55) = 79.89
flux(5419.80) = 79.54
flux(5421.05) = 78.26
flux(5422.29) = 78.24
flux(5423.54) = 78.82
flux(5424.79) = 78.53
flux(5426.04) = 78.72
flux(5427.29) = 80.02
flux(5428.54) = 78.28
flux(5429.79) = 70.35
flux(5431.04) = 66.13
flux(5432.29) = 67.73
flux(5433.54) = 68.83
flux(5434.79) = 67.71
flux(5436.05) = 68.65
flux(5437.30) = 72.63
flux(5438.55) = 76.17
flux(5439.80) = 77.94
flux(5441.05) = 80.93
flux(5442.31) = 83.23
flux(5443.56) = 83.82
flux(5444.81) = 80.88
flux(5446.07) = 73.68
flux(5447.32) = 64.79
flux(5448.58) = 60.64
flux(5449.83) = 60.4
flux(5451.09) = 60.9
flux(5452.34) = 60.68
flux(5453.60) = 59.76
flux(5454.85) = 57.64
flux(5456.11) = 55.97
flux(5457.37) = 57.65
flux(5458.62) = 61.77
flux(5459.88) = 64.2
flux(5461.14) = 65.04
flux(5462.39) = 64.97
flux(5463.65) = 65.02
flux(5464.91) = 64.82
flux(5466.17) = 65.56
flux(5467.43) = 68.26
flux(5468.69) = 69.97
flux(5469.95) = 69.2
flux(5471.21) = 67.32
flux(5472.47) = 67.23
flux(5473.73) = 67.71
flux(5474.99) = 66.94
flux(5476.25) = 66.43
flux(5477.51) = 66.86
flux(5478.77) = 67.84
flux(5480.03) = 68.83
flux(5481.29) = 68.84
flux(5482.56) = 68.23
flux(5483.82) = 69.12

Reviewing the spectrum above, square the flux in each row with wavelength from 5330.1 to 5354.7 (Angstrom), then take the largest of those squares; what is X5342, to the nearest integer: 5285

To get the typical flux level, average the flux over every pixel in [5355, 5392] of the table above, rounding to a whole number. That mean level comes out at 72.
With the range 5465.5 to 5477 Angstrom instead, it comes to 68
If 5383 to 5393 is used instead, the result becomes 76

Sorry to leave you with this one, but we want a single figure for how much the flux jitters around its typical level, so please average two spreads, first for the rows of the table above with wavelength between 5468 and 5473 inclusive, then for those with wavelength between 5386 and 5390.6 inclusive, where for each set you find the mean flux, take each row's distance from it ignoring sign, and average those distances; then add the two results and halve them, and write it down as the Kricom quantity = 1.2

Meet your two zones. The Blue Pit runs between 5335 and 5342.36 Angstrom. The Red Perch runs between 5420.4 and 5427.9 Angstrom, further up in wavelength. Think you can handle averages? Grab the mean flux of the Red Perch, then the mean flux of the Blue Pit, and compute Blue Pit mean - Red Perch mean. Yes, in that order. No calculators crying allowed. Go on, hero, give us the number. -15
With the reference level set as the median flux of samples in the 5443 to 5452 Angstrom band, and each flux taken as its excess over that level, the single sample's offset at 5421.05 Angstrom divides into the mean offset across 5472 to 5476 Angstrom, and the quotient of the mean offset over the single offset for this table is 0.2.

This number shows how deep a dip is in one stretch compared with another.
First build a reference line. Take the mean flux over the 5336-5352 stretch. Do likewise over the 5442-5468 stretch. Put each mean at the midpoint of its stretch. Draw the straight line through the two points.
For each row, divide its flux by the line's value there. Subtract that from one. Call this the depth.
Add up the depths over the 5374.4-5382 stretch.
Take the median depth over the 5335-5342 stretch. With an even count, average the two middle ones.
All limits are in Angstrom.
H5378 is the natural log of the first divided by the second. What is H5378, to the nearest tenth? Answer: 5.1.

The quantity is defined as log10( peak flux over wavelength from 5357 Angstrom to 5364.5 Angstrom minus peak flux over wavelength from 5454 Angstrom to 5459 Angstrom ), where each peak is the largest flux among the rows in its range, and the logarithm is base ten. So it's 1.1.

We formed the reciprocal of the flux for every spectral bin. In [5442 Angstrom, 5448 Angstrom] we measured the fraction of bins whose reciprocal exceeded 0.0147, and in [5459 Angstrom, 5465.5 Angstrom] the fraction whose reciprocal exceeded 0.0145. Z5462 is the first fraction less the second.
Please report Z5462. -0.8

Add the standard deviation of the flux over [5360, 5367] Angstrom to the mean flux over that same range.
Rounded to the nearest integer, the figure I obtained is 72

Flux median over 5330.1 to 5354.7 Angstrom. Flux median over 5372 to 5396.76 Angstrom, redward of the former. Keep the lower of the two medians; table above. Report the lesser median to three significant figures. 63.7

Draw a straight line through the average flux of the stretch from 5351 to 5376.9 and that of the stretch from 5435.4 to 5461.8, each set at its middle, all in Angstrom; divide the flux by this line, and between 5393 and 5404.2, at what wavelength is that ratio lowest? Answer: 5397.38 Angstrom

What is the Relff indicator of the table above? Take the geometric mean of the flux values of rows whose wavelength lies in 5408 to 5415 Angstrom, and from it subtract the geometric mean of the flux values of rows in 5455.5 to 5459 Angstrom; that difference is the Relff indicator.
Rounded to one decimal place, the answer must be 9.1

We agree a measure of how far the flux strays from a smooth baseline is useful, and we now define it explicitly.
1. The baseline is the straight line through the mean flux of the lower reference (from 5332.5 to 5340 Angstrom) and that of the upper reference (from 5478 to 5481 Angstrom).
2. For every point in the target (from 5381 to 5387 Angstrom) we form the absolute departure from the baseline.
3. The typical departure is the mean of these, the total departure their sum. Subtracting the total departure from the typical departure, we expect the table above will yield -39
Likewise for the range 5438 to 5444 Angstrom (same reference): -53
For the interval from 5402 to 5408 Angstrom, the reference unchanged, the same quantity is -19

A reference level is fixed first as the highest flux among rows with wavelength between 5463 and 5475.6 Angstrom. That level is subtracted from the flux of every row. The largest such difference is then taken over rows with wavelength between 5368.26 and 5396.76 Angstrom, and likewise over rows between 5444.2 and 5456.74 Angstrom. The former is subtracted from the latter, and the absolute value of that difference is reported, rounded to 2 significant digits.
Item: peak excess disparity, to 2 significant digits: 2.0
